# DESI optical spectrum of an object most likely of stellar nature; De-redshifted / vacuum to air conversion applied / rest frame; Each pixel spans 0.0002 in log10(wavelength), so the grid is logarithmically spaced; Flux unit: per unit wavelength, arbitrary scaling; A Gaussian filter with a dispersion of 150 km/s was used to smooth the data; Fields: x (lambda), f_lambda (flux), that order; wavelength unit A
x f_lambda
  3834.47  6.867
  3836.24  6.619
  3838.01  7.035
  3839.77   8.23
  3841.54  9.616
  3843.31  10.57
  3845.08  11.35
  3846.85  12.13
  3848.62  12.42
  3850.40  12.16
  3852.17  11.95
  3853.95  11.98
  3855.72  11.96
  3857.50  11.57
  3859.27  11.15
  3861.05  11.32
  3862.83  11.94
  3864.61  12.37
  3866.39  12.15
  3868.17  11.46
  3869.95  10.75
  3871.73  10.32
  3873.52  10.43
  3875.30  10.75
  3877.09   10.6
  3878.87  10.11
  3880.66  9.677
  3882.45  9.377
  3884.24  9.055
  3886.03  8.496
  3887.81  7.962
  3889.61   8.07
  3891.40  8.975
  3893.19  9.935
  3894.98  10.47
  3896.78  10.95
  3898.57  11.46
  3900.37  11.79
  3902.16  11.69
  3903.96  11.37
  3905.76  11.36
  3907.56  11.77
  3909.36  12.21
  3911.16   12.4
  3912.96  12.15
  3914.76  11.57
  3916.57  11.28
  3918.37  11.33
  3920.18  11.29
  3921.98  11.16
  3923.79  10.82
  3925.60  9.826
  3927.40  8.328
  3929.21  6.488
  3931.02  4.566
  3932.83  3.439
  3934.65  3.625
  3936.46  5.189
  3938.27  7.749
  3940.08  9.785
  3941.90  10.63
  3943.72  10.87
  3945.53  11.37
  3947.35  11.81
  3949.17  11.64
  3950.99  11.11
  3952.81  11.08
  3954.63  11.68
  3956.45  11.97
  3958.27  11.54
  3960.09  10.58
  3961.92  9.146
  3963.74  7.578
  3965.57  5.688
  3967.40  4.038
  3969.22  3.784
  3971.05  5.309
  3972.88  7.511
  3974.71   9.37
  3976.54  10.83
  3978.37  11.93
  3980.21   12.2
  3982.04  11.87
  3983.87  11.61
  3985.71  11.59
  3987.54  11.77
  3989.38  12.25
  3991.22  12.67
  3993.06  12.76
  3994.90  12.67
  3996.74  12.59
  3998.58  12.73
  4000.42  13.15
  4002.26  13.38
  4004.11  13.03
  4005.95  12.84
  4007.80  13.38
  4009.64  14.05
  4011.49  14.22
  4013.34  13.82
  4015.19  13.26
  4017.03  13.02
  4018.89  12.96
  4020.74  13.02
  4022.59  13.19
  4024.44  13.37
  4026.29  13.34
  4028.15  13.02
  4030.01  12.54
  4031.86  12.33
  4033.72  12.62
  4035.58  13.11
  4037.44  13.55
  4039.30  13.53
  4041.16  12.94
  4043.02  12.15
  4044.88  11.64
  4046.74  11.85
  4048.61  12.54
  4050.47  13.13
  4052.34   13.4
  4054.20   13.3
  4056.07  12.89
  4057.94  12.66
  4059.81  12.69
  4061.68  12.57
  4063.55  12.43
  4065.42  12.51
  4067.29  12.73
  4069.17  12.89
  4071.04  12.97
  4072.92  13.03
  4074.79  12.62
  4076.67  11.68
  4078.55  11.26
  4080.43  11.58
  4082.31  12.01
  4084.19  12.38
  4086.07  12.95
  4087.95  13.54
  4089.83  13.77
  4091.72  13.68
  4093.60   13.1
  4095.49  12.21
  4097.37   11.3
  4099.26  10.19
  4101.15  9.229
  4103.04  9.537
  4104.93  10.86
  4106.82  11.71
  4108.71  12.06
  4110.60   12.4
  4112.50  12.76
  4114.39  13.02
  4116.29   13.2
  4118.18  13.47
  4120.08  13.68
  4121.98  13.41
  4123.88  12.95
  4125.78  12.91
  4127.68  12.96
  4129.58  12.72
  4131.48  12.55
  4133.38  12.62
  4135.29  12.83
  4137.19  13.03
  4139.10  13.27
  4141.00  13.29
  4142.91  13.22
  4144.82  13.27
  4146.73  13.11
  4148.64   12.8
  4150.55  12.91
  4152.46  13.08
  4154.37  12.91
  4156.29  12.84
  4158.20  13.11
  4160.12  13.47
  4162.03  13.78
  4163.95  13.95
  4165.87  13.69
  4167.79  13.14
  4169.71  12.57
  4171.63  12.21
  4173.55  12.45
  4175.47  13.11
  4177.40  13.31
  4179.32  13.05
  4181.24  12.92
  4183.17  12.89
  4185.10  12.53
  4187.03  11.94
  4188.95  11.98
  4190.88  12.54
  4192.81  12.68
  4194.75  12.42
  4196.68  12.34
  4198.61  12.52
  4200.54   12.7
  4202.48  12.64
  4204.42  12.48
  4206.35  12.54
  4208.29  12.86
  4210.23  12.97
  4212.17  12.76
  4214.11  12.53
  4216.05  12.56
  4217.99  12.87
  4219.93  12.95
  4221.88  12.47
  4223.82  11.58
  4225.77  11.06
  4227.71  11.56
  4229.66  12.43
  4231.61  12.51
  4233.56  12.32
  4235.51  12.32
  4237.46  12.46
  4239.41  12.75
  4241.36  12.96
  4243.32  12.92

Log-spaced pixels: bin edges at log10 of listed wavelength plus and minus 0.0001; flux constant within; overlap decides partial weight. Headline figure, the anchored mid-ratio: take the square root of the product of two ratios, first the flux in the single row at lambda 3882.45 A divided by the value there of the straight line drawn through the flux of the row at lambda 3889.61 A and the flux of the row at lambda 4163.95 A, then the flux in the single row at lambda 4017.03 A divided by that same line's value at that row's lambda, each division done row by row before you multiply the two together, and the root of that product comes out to 1.19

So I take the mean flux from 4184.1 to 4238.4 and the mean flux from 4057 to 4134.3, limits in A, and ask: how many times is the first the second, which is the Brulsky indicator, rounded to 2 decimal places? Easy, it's 1.00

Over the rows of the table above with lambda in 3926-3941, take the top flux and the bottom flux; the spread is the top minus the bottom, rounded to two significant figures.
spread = 6.3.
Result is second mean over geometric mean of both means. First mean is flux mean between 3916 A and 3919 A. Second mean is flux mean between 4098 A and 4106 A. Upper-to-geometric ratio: 0.94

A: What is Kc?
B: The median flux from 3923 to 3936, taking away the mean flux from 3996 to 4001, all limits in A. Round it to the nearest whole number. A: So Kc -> -6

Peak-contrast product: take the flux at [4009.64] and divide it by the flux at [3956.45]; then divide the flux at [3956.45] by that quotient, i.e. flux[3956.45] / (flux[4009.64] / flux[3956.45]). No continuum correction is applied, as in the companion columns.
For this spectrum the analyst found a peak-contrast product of 10.2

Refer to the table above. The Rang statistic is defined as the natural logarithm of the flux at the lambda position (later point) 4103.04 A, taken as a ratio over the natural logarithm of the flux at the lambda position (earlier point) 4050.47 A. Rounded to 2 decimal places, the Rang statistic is 0.88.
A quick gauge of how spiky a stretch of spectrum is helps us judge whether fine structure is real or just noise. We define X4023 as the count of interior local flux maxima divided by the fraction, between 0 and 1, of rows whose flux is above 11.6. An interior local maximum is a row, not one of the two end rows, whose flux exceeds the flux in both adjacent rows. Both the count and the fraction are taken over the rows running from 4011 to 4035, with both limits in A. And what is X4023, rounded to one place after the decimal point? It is 1.0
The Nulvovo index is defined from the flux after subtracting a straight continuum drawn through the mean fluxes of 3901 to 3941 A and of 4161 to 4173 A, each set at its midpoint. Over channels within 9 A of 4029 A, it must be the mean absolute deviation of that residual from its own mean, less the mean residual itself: -1.5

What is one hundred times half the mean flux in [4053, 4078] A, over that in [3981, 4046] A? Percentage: 49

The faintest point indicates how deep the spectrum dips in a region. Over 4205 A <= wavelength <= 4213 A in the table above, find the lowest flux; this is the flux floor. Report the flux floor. 12.54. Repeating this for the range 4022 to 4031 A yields 12.54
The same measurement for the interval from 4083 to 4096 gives 12.21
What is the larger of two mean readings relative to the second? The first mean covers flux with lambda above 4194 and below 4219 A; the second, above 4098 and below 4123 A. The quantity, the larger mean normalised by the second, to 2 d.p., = 1.06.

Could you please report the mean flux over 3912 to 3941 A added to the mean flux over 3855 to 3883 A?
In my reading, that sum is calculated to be 19.7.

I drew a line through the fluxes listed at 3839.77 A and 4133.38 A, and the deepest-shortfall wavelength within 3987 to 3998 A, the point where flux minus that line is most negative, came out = 3987.54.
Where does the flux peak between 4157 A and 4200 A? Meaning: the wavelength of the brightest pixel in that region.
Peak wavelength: 4163.95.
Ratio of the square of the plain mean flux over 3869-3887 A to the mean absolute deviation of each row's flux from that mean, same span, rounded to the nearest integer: 154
